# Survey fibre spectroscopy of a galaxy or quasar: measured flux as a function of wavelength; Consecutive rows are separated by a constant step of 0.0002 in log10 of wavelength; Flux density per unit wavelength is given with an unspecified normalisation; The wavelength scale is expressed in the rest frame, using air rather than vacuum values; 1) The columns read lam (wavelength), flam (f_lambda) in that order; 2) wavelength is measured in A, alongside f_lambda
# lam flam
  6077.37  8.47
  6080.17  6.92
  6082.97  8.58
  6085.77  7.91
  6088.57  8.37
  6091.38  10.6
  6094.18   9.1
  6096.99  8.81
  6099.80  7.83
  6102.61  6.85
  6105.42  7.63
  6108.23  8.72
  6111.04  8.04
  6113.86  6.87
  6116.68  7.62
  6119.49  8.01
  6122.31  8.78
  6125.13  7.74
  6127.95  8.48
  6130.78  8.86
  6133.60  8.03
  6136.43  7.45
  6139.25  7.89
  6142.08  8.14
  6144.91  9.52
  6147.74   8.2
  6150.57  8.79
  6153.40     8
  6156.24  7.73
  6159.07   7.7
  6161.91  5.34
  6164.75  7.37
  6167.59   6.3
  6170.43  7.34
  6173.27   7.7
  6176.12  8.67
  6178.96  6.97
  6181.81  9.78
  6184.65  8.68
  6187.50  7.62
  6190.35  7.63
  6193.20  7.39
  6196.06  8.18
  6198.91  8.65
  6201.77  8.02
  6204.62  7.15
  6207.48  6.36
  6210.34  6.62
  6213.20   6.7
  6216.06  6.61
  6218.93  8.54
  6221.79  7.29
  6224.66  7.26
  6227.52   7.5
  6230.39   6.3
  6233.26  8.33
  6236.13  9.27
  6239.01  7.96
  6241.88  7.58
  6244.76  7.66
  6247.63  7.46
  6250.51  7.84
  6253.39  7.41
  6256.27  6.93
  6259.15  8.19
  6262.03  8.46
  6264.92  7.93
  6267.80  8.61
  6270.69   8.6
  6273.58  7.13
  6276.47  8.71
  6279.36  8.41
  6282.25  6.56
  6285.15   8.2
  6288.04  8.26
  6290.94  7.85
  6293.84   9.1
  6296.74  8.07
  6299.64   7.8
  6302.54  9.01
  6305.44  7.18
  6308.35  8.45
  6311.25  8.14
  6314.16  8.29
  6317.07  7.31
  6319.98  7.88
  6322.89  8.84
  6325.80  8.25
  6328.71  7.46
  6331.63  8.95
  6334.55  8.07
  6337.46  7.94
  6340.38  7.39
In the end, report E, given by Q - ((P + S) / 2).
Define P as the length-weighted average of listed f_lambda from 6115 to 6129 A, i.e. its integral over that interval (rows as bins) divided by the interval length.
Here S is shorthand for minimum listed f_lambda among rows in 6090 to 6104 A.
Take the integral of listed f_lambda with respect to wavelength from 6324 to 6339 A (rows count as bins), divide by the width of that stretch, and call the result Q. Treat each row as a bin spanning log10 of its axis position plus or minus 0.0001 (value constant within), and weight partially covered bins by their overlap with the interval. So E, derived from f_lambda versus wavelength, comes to 0.7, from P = 8.10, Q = 8.15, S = 6.85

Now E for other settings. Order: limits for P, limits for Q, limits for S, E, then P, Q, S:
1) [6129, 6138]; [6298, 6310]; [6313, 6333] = 0.4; 8.12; 8.11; 7.31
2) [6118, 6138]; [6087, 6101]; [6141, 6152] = 0.8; 8.19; 8.94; 8.14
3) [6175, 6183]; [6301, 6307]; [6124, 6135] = 0.0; 8.43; 8.10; 7.74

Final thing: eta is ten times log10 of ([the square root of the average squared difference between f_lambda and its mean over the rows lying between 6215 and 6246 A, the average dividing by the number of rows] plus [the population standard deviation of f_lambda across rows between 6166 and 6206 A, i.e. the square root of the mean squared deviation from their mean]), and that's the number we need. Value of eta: 2.2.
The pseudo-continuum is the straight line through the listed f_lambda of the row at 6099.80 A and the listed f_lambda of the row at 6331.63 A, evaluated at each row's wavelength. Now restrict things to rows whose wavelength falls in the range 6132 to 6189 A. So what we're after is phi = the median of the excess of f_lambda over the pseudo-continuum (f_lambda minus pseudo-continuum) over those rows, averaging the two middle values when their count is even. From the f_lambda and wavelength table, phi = -0.3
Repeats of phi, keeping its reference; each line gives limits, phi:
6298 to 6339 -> -0.8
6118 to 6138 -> 0.1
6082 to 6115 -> 0.4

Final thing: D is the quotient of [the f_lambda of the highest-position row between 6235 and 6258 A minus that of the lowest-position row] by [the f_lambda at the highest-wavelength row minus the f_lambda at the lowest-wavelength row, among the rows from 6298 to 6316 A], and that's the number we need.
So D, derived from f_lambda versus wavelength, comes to -4.8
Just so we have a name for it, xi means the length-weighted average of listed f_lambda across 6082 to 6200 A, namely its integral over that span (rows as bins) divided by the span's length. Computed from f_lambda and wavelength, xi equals 8.04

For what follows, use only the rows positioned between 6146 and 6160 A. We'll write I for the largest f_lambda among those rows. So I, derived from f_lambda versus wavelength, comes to 8.79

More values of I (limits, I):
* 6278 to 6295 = 9.1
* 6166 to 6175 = 7.7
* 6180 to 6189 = 9.78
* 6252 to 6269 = 8.61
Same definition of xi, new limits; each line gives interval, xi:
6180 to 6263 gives 7.69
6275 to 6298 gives 8.14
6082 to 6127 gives 8.22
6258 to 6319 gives 8.10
